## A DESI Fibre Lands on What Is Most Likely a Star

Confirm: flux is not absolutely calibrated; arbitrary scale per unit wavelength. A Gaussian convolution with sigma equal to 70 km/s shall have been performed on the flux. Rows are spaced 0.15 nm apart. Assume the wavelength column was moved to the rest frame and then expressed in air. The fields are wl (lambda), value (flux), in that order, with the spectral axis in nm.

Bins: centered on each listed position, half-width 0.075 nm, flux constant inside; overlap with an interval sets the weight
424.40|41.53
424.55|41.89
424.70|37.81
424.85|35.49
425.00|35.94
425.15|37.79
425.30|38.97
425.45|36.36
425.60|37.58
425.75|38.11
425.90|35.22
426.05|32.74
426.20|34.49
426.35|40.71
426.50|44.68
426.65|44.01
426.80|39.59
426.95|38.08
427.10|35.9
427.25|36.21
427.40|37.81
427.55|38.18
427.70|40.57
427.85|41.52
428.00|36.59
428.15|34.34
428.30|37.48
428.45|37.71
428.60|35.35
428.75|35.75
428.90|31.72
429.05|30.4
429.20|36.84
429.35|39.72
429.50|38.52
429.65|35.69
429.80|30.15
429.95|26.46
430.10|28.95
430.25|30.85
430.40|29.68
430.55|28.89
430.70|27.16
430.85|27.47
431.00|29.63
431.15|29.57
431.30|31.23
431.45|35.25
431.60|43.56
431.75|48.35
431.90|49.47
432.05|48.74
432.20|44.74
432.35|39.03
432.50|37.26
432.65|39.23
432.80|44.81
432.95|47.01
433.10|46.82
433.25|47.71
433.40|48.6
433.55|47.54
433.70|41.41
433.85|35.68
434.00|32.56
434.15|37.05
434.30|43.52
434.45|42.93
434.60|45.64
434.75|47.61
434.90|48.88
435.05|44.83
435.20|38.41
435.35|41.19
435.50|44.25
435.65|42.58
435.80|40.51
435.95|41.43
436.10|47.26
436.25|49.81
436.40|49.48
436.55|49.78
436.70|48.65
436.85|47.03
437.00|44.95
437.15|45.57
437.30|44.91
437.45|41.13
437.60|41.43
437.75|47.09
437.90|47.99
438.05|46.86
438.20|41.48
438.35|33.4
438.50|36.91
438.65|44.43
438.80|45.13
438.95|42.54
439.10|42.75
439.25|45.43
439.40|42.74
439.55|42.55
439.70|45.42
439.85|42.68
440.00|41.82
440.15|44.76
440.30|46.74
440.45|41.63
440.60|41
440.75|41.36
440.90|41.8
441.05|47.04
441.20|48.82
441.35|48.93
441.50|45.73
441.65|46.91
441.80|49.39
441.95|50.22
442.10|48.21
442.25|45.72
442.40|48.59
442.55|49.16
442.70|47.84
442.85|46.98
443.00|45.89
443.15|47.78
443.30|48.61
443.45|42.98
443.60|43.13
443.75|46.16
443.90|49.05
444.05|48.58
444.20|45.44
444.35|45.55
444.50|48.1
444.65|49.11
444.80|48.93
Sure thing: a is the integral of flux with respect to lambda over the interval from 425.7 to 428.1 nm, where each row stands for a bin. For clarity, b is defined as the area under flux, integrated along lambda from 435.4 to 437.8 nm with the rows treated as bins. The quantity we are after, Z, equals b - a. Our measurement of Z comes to 17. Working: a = 92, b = 109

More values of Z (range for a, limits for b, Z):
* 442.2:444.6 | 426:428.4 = -20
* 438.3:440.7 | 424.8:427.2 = -11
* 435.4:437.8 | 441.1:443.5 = 6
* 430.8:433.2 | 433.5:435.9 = 4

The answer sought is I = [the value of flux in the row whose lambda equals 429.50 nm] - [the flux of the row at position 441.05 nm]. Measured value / -9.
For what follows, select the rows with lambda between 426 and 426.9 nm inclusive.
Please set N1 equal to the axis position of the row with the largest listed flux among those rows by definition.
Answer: 426.50 nm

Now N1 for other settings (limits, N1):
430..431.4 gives 431.30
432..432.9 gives 432.05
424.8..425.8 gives 425.30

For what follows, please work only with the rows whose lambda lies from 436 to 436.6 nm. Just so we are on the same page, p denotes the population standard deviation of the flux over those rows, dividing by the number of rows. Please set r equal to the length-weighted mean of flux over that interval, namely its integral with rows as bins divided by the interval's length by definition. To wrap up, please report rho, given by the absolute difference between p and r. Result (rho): 48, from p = 1.1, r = 49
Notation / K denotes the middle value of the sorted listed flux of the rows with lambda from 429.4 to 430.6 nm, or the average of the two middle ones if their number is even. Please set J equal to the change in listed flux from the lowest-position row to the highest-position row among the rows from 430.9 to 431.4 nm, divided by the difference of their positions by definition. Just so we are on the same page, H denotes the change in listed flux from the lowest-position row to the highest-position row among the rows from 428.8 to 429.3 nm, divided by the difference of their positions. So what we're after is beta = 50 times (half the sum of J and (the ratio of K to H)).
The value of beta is 177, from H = 17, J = 5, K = 29.9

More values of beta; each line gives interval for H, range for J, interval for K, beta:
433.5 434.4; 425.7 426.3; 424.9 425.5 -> -374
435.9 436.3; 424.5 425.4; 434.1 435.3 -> -58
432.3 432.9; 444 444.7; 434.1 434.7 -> 106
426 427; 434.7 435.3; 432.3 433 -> -346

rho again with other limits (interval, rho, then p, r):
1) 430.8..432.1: 29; 8.8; 38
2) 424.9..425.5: 36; 1.2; 37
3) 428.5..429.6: 32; 3.1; 36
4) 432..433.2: 39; 4.0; 43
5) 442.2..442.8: 47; 1.3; 48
